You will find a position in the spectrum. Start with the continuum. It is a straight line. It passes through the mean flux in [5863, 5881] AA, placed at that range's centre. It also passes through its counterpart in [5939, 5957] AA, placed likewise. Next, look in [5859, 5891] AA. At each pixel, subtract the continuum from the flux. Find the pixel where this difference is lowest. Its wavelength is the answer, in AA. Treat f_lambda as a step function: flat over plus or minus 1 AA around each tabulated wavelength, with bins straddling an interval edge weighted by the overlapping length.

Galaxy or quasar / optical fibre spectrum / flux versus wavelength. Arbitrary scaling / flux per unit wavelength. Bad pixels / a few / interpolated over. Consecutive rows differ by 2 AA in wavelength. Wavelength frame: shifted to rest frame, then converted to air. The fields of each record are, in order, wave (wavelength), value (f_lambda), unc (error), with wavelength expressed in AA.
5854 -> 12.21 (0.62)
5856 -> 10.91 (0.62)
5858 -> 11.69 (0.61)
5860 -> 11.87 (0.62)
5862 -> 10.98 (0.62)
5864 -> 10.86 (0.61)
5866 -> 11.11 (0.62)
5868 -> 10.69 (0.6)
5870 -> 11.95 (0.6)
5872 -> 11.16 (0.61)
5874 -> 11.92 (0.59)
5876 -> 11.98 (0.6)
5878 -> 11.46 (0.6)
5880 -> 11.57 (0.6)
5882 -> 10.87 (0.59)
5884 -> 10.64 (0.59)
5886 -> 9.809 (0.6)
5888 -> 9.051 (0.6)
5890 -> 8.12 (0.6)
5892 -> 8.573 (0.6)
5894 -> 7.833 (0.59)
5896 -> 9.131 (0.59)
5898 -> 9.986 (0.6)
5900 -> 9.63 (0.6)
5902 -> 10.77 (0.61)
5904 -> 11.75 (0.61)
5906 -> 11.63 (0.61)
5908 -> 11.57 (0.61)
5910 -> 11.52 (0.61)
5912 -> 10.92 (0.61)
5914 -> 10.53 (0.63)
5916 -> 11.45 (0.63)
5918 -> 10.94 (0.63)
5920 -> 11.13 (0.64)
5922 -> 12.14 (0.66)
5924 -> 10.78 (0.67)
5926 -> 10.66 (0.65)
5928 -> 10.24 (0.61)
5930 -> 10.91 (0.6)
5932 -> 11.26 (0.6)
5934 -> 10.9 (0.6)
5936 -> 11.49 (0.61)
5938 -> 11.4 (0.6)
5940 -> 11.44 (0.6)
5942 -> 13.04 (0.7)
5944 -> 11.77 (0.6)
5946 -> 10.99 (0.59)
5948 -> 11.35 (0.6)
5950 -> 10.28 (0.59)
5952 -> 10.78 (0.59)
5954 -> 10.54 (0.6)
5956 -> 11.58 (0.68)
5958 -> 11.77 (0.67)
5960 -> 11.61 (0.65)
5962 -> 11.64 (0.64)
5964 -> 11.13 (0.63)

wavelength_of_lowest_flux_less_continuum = 5890 AA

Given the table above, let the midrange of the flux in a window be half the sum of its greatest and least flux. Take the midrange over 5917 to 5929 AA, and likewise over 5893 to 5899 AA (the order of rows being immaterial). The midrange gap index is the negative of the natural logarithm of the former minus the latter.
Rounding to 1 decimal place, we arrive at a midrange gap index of -0.8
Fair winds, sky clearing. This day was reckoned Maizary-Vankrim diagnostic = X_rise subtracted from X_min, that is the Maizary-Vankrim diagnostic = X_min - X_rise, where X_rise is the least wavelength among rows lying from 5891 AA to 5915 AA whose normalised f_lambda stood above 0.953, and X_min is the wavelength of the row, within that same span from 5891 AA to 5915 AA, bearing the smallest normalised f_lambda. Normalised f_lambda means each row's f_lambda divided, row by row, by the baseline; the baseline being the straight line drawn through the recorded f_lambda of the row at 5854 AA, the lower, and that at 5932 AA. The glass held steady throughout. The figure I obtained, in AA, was -10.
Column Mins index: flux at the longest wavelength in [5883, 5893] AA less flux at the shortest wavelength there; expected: -2.1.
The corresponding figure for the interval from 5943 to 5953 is -1.0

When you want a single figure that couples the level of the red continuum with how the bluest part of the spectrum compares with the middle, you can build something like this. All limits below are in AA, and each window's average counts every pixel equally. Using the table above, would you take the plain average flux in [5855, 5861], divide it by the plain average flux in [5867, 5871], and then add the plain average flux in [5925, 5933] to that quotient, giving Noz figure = 11.8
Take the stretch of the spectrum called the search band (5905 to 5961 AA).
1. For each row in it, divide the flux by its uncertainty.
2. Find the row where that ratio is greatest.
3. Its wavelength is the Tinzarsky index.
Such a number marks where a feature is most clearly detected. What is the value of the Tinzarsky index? 5944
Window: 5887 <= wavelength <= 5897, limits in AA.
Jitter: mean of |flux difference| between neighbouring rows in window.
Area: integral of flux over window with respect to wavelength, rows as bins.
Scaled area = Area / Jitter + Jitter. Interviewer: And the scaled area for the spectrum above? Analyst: 101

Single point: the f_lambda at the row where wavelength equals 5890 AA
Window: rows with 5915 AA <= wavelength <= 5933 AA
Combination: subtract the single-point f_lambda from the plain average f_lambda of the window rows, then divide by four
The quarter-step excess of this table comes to 0.7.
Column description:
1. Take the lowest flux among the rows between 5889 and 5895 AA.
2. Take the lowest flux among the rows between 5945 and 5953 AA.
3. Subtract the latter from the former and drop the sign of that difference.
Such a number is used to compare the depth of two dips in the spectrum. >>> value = 2.45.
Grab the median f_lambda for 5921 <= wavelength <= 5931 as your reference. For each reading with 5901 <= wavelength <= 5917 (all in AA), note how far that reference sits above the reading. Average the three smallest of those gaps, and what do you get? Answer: -0.87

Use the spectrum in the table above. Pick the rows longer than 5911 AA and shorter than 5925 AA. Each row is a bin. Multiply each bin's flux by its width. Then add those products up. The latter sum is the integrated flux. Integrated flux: 156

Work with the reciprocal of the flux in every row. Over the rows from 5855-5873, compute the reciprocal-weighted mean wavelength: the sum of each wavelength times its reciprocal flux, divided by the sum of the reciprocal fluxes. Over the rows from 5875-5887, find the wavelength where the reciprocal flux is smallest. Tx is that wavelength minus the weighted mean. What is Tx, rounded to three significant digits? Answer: 12.0 AA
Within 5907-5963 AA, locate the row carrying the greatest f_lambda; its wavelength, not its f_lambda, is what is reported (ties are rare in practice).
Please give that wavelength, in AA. 5942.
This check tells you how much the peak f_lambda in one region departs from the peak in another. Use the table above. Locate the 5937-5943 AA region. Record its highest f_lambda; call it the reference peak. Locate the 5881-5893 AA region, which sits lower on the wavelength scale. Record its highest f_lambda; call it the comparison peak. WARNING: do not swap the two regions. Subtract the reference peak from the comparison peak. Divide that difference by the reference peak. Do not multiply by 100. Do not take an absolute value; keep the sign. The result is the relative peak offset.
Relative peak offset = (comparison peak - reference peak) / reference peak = -0.17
